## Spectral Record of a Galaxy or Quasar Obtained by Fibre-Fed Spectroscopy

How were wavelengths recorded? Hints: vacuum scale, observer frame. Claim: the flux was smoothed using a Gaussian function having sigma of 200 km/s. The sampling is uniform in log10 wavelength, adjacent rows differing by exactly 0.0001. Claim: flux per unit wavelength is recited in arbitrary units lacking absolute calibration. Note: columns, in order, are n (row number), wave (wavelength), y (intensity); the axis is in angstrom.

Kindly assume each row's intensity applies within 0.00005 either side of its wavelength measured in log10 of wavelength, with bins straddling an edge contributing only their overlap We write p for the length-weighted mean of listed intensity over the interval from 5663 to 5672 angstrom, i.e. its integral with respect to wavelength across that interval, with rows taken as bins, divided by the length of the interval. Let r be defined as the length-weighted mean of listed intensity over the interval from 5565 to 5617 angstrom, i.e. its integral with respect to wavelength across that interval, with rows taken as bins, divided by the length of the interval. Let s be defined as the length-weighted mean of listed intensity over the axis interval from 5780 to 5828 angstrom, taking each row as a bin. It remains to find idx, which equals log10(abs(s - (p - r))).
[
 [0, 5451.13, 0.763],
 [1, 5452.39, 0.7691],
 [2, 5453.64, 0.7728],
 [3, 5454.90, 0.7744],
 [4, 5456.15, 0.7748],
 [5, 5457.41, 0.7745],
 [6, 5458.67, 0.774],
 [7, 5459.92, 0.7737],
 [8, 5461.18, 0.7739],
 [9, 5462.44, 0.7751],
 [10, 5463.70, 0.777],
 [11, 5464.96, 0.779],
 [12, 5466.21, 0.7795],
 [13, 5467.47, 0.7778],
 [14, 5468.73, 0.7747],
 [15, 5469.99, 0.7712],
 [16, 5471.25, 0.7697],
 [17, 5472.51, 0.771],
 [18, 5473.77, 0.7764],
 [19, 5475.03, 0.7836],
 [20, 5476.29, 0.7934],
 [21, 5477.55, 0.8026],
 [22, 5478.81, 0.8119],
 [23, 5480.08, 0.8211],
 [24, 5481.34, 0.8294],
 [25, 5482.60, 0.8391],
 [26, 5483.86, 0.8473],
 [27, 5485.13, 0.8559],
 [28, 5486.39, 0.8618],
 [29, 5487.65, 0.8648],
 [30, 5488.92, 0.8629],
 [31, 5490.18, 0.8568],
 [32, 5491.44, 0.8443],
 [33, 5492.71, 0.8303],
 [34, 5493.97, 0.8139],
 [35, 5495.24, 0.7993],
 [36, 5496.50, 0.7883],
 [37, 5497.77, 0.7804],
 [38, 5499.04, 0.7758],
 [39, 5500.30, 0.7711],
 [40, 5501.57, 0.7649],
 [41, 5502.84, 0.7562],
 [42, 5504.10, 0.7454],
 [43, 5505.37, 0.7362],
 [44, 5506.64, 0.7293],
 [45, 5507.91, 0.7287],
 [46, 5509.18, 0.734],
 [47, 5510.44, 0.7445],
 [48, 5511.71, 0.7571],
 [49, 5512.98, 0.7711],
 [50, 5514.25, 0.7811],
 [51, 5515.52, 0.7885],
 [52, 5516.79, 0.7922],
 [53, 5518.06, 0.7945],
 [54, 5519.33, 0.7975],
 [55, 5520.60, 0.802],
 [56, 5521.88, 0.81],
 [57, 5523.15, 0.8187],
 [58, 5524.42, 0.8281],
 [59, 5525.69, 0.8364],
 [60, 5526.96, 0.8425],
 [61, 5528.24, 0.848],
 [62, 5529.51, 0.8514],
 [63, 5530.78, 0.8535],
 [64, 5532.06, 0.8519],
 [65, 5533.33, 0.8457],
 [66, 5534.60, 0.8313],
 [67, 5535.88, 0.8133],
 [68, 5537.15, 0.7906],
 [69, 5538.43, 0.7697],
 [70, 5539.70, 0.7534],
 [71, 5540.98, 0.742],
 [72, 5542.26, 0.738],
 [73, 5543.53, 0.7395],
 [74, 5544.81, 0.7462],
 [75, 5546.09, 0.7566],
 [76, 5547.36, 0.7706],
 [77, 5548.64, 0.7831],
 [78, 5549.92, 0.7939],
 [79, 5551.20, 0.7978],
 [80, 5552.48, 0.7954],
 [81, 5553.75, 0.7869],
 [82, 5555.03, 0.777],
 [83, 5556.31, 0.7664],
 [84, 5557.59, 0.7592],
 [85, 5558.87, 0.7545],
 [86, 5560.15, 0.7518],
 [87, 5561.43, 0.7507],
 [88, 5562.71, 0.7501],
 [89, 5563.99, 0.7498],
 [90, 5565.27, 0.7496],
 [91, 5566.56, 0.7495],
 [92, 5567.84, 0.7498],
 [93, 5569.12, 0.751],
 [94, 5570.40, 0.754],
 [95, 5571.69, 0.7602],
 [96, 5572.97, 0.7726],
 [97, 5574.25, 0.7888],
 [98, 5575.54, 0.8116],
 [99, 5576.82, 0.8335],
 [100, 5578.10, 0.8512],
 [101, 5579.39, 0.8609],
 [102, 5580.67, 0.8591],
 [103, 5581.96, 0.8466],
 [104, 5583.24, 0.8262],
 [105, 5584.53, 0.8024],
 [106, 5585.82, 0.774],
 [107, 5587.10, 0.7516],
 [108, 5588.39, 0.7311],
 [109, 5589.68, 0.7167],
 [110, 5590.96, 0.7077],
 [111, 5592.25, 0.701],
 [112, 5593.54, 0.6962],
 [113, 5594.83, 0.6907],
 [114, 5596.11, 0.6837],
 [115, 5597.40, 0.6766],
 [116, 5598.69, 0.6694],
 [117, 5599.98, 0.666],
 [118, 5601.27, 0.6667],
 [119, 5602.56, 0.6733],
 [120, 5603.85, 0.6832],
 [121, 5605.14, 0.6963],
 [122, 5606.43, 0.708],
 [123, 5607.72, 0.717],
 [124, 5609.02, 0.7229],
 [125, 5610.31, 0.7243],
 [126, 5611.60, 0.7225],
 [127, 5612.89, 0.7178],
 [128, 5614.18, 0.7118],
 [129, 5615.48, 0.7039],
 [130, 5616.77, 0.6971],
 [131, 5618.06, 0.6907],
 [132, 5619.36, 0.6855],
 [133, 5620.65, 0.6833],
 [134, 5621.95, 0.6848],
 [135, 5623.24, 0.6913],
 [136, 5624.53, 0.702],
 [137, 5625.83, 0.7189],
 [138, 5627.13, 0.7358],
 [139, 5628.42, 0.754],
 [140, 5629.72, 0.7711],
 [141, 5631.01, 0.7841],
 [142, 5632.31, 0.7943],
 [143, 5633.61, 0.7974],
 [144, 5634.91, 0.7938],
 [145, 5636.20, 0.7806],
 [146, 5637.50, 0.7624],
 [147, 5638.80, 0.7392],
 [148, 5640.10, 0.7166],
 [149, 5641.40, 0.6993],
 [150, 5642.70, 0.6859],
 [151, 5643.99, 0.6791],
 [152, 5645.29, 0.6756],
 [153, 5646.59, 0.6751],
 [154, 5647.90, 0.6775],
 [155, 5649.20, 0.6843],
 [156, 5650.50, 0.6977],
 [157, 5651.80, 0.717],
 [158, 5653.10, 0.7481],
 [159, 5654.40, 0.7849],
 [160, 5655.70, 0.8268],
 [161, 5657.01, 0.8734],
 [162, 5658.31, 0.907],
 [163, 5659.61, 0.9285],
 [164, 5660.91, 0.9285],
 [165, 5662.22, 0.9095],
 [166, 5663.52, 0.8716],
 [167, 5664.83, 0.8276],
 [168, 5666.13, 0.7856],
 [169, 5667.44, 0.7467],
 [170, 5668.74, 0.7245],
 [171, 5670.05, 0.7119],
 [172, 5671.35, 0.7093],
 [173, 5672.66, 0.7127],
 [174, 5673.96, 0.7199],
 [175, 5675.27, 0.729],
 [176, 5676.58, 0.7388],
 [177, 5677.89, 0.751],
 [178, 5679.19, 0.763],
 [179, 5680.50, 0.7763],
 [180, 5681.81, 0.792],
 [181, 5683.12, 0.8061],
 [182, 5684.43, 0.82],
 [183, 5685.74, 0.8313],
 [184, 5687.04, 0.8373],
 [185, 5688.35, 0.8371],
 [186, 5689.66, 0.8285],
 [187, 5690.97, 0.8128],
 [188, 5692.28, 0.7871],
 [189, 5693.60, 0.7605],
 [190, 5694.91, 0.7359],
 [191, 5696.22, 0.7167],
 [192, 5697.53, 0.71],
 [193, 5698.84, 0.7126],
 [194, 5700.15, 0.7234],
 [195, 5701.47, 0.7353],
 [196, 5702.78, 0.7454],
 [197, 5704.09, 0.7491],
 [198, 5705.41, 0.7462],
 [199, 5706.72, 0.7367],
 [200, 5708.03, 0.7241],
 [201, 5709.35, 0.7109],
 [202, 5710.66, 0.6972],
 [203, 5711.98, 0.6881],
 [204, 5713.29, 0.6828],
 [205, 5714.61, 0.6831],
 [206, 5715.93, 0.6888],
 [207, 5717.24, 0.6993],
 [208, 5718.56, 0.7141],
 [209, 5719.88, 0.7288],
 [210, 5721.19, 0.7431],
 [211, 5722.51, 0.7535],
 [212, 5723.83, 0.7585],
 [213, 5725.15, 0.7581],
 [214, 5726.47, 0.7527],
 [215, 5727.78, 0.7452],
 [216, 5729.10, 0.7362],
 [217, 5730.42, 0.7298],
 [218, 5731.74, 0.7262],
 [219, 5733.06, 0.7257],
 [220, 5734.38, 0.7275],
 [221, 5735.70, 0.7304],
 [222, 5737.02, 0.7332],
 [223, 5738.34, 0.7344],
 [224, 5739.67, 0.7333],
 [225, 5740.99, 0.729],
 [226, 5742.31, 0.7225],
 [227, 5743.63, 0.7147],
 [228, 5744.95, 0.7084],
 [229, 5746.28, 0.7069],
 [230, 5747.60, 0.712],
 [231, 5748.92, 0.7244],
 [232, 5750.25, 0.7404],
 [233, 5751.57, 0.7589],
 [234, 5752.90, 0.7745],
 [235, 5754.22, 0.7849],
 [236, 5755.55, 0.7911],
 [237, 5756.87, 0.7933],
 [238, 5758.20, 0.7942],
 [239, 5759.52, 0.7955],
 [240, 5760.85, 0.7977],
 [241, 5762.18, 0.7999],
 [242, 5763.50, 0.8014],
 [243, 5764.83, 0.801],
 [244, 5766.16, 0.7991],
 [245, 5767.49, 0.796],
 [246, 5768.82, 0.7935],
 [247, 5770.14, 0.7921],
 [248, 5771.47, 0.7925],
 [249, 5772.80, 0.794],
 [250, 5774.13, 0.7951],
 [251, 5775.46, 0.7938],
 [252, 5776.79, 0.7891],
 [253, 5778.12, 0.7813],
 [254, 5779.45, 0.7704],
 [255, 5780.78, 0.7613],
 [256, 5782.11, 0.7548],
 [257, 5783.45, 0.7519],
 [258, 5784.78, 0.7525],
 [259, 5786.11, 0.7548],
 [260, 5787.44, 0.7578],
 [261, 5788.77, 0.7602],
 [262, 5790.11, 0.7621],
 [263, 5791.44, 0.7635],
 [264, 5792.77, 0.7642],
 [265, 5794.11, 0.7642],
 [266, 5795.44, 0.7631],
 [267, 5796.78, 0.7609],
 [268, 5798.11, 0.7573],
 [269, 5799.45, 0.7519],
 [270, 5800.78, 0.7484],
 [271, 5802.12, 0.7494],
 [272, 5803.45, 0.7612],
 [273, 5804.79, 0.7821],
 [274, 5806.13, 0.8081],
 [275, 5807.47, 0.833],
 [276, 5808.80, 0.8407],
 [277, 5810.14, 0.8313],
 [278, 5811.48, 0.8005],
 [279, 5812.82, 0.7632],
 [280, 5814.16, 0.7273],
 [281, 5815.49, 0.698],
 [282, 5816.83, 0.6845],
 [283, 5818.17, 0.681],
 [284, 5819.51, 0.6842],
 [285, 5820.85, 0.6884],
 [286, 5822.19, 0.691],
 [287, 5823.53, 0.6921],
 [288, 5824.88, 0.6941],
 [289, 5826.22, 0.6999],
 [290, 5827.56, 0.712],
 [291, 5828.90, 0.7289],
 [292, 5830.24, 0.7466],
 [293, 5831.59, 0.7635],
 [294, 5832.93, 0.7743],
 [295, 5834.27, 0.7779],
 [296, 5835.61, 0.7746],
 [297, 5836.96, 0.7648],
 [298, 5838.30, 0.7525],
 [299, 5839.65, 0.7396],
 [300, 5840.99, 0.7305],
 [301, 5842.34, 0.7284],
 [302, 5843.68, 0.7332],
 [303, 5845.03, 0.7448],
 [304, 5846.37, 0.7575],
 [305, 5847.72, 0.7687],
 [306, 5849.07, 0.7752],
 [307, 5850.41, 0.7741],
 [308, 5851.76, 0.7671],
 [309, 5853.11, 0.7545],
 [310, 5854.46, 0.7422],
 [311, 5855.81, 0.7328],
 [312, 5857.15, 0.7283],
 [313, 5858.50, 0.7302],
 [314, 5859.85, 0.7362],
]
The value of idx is -0.14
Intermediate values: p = 0.767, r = 0.74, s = 0.749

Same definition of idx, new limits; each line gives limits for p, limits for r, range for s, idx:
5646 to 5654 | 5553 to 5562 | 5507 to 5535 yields -0.06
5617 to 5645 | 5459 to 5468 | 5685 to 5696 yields -0.07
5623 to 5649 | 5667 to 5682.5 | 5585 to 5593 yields -0.13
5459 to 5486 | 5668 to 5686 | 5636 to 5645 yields -0.17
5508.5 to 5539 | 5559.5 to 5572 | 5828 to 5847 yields -0.16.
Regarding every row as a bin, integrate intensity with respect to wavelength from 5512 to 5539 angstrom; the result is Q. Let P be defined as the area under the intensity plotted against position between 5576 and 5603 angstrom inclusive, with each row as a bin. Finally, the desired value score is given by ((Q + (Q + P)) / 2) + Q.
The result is 54.1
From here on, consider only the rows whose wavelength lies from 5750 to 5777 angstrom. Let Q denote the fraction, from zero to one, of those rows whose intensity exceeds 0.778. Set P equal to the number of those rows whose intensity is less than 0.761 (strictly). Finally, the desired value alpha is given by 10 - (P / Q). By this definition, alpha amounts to 8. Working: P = 2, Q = 0.86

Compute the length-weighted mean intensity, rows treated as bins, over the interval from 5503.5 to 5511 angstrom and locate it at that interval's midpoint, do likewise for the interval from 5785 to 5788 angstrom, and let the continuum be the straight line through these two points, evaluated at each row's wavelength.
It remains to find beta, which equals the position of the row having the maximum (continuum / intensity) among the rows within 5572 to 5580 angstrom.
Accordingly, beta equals 5572.97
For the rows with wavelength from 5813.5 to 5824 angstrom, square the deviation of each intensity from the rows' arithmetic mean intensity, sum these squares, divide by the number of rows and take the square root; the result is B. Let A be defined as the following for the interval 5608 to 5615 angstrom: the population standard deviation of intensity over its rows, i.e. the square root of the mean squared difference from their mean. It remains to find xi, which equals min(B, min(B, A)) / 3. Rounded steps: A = 0.005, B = 0.0138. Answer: 0.0015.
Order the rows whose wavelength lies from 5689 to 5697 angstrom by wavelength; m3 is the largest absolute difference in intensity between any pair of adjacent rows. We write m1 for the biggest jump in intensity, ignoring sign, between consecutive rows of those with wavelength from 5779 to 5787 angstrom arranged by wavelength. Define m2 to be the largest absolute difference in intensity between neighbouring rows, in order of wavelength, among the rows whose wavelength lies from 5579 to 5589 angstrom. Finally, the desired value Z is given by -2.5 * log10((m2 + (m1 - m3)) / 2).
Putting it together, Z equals 5.7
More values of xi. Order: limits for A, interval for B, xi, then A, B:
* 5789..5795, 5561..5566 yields 0.0001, 0.001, 0.0004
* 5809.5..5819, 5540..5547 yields 0.0022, 0.055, 0.0067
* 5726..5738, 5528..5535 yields 0.0025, 0.009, 0.0075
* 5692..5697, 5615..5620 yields 0.0023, 0.026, 0.0069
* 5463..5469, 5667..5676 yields 0.0006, 0.002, 0.0121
